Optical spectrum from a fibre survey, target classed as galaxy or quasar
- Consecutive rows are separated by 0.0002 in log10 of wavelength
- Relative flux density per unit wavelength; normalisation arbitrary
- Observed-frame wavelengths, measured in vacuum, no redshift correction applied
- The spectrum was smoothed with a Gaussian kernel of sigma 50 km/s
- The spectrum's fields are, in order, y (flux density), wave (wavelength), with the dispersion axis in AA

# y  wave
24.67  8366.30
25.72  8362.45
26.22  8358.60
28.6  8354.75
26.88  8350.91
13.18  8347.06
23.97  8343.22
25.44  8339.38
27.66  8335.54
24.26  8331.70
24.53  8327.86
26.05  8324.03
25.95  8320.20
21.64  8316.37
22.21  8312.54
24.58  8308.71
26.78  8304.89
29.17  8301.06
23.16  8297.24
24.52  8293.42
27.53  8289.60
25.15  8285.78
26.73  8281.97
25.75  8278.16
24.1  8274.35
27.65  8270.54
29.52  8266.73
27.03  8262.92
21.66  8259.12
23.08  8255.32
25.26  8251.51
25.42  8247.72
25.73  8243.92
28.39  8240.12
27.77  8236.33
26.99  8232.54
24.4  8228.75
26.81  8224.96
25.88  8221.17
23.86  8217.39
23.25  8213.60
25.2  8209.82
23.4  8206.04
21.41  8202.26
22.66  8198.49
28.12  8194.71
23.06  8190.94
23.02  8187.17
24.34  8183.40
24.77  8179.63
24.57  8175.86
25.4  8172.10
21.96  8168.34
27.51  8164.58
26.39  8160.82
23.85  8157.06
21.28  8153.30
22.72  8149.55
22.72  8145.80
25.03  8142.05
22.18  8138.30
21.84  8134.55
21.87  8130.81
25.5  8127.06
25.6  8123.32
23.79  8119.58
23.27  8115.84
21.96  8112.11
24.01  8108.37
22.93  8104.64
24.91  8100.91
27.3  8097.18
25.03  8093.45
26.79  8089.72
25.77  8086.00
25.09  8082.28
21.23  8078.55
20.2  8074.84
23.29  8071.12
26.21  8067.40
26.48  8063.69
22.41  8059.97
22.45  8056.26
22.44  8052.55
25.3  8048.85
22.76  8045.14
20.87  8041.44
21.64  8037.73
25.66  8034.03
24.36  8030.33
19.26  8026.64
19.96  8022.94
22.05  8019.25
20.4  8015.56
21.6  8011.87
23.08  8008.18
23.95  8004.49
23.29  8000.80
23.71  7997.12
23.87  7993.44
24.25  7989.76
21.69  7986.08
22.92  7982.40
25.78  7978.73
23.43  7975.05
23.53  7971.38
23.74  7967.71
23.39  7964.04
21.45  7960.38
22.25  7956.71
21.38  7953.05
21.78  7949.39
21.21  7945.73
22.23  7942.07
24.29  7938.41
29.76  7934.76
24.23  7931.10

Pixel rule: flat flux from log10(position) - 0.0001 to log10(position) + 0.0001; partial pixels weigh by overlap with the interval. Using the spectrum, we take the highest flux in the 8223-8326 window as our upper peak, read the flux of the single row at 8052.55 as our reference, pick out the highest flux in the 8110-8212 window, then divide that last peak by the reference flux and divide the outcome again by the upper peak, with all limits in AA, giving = 0.0424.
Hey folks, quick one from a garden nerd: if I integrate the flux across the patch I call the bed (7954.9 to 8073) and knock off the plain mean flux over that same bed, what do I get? 2699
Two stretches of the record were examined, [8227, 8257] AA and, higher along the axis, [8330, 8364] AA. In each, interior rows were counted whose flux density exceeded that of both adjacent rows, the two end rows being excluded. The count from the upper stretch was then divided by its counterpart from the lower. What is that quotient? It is 2.00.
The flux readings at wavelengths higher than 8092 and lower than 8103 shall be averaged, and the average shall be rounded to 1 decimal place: 25.7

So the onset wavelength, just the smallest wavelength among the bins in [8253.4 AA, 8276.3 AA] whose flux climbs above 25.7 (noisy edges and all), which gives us 8262.92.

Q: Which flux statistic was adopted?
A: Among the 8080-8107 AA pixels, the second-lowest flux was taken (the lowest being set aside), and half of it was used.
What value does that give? 12.5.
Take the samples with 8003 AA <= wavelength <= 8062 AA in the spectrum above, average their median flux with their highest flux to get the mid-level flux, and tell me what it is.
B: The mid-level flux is 24.0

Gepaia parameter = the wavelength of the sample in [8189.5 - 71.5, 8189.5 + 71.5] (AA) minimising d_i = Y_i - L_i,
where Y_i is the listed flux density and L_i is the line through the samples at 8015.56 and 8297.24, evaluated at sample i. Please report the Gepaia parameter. 8259.12 AA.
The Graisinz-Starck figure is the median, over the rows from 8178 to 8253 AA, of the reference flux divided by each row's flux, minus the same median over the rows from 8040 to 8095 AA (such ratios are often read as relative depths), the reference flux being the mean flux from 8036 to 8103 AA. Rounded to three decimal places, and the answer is -0.070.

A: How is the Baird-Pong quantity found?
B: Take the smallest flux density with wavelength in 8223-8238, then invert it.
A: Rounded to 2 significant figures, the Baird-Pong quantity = 0.041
